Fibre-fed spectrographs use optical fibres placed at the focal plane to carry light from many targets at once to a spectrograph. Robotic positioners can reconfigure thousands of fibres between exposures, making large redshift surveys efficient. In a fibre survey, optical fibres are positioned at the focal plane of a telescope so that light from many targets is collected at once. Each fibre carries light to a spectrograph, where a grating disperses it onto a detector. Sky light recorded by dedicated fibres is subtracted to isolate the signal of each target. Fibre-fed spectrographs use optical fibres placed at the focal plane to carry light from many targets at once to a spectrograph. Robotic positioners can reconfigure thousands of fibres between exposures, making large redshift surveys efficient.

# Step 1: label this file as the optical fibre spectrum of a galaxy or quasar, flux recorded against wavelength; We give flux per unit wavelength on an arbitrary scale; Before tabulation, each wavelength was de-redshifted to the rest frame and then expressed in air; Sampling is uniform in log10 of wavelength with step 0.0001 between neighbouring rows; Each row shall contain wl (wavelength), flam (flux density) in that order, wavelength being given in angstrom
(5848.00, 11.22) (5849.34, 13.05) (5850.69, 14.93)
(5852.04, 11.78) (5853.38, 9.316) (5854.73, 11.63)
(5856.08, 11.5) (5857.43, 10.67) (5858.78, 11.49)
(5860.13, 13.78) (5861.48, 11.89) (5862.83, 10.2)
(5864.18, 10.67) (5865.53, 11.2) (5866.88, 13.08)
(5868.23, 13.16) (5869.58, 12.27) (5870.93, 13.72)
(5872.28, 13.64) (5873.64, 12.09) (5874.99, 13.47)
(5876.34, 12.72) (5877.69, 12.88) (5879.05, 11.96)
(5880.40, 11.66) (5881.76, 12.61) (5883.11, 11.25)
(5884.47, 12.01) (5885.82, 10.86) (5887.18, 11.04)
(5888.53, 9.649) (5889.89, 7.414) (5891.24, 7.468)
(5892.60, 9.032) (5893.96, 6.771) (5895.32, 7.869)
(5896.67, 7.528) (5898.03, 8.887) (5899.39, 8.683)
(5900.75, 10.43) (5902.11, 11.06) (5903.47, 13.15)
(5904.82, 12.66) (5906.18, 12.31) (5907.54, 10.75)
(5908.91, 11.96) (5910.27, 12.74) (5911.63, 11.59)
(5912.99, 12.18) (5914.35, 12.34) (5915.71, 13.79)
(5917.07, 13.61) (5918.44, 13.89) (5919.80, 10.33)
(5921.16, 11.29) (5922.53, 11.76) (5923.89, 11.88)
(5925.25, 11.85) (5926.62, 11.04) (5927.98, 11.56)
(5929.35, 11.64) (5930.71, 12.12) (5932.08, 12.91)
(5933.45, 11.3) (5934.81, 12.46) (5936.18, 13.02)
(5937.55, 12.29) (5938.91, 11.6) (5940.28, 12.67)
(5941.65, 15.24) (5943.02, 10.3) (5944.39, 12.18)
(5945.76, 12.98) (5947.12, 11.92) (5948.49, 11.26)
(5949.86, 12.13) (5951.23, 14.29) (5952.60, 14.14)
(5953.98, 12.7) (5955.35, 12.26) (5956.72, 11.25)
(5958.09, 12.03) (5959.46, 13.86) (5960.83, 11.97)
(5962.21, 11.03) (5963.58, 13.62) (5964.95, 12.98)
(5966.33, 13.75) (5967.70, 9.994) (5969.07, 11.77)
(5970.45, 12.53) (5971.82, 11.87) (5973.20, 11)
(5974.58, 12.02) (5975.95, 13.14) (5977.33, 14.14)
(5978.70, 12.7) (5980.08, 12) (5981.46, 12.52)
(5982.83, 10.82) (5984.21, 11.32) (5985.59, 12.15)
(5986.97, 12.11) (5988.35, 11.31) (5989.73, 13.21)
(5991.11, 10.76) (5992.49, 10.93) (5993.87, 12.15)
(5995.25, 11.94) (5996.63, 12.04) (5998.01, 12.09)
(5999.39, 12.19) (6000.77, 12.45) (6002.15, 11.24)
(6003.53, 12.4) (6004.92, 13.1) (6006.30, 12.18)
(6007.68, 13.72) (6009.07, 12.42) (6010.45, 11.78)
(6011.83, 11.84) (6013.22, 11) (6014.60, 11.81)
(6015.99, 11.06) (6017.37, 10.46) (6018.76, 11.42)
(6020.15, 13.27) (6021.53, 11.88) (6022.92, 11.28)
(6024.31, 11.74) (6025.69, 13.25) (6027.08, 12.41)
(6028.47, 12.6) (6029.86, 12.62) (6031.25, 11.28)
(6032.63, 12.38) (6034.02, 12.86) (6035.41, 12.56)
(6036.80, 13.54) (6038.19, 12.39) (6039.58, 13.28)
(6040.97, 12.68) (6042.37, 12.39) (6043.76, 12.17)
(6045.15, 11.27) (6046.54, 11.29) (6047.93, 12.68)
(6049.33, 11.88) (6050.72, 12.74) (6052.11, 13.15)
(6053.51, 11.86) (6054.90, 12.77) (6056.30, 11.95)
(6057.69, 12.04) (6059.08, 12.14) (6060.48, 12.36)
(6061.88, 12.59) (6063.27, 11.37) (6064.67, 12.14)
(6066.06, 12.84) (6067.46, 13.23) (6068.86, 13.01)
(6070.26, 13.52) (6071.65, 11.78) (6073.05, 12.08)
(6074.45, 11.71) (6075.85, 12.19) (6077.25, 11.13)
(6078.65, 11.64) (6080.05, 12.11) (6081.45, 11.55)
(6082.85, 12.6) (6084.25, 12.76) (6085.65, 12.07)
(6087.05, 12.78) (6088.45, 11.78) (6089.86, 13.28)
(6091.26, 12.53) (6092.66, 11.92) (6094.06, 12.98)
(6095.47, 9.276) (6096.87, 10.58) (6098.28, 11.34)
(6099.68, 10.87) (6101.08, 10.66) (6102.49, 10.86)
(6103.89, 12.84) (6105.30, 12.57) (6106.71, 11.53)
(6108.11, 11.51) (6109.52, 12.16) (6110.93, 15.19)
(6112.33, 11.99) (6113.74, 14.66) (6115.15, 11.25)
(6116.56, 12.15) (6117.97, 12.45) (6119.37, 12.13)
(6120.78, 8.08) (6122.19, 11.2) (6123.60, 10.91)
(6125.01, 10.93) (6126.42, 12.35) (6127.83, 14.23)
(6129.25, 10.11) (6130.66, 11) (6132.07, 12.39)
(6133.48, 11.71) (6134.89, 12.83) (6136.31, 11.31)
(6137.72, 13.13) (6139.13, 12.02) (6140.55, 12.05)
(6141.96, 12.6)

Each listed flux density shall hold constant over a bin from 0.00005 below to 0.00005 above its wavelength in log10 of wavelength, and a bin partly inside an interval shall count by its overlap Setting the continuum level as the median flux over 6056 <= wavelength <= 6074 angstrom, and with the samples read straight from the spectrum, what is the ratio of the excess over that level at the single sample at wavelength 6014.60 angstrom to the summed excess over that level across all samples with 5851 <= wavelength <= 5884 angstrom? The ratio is 0.12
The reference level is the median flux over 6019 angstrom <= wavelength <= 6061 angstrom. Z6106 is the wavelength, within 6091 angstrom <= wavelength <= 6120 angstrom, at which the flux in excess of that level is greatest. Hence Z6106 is 6110.93 angstrom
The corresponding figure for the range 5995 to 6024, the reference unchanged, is 6007.68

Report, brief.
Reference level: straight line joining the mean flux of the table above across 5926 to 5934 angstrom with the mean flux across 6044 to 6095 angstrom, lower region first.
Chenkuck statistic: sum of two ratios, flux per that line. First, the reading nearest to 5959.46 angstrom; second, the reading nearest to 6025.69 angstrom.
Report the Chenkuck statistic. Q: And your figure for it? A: 2.3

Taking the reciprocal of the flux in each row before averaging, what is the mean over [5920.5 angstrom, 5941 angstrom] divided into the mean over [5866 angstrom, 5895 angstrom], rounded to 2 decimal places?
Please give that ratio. 1.10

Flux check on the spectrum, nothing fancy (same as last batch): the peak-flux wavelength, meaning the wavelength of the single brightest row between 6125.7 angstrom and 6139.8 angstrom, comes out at 6127.83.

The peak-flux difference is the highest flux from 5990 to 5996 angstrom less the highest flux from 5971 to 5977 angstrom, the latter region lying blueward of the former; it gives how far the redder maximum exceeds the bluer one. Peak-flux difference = -1.0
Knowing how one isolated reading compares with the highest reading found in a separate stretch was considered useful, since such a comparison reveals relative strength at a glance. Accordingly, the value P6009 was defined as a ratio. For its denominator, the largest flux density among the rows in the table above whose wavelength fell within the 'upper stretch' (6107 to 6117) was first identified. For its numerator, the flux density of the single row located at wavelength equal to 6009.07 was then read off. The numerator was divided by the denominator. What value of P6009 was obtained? 0.82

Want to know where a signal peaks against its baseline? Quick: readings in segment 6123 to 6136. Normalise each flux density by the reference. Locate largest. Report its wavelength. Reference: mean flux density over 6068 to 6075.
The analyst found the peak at 6127.83 angstrom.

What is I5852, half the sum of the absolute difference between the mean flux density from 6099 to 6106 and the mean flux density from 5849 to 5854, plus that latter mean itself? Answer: 6.5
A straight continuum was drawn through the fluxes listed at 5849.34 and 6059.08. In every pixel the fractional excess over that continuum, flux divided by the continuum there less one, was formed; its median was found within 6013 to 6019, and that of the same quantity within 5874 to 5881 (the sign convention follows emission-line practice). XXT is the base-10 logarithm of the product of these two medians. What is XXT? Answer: -2.8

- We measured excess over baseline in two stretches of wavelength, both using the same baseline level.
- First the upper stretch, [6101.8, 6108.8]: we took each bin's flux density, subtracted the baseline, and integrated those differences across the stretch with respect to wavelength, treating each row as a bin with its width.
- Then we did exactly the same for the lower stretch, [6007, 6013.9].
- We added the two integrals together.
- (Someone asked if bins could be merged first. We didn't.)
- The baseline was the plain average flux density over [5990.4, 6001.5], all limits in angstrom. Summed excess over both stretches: 3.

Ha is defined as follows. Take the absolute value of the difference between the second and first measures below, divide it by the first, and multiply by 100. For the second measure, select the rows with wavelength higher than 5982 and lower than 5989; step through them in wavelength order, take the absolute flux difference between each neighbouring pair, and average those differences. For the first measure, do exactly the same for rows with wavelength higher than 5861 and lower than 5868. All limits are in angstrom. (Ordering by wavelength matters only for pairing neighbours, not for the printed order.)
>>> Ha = 53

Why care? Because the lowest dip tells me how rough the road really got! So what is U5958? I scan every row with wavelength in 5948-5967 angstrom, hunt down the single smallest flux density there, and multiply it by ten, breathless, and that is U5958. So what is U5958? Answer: 110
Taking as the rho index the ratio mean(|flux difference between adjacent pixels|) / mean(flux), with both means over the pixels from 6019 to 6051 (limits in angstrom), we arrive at 0.060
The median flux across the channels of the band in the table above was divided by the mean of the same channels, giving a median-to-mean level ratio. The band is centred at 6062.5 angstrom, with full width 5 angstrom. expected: 1.01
